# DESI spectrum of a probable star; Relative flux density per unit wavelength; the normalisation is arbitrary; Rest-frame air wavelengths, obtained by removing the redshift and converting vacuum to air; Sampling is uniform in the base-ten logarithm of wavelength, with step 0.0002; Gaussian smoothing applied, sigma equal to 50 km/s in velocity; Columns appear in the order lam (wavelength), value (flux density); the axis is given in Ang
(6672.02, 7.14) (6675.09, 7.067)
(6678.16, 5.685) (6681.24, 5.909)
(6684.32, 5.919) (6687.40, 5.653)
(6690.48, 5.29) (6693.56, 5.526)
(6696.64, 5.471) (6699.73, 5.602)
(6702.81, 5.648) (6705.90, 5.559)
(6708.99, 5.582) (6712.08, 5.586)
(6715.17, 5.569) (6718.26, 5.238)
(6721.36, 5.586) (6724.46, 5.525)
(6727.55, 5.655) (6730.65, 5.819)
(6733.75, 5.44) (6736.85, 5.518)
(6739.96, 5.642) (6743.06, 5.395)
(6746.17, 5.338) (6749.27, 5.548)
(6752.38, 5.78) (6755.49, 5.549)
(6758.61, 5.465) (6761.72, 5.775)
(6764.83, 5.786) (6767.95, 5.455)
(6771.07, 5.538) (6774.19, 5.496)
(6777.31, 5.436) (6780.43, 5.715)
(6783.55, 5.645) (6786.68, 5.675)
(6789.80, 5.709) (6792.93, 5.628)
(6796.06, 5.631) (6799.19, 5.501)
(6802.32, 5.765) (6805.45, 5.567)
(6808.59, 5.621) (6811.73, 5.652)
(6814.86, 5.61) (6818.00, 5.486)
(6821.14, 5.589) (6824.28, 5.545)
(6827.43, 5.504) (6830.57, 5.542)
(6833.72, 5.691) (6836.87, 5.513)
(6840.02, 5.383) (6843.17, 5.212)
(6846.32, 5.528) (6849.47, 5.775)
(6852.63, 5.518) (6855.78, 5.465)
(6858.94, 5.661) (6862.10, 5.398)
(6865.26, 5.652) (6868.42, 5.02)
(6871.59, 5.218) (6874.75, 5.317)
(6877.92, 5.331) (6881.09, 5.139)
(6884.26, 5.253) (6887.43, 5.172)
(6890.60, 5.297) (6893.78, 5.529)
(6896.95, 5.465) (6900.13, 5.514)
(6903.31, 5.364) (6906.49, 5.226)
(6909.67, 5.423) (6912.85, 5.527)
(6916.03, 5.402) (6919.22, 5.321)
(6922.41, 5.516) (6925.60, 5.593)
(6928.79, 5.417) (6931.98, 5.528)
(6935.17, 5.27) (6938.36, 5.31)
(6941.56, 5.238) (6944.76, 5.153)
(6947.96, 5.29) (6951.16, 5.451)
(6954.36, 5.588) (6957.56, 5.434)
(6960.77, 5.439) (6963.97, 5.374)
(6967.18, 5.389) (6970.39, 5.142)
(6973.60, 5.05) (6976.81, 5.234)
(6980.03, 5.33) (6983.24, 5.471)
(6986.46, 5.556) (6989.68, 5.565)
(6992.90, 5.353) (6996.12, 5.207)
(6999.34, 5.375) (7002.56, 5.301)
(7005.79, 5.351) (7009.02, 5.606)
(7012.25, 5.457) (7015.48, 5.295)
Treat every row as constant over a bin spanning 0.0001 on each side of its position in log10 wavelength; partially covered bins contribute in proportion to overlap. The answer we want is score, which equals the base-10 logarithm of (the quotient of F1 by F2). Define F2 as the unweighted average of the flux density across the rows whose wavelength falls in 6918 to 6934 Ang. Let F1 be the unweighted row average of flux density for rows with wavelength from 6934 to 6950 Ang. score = -0.018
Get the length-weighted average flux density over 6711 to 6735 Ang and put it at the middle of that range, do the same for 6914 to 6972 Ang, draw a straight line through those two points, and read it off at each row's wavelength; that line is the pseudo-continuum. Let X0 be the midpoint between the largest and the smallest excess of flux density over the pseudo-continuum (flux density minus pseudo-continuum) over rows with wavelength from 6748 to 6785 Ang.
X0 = 0.09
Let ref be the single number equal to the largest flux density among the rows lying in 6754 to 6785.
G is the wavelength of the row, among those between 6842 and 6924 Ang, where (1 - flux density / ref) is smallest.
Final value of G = 6849.47 Ang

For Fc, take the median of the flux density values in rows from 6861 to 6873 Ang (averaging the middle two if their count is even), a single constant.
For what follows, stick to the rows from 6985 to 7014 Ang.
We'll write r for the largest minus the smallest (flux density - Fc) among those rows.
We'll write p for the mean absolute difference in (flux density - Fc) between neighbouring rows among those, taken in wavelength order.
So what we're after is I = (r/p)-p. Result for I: 2.9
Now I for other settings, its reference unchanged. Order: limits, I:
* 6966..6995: 3.7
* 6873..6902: 3.5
